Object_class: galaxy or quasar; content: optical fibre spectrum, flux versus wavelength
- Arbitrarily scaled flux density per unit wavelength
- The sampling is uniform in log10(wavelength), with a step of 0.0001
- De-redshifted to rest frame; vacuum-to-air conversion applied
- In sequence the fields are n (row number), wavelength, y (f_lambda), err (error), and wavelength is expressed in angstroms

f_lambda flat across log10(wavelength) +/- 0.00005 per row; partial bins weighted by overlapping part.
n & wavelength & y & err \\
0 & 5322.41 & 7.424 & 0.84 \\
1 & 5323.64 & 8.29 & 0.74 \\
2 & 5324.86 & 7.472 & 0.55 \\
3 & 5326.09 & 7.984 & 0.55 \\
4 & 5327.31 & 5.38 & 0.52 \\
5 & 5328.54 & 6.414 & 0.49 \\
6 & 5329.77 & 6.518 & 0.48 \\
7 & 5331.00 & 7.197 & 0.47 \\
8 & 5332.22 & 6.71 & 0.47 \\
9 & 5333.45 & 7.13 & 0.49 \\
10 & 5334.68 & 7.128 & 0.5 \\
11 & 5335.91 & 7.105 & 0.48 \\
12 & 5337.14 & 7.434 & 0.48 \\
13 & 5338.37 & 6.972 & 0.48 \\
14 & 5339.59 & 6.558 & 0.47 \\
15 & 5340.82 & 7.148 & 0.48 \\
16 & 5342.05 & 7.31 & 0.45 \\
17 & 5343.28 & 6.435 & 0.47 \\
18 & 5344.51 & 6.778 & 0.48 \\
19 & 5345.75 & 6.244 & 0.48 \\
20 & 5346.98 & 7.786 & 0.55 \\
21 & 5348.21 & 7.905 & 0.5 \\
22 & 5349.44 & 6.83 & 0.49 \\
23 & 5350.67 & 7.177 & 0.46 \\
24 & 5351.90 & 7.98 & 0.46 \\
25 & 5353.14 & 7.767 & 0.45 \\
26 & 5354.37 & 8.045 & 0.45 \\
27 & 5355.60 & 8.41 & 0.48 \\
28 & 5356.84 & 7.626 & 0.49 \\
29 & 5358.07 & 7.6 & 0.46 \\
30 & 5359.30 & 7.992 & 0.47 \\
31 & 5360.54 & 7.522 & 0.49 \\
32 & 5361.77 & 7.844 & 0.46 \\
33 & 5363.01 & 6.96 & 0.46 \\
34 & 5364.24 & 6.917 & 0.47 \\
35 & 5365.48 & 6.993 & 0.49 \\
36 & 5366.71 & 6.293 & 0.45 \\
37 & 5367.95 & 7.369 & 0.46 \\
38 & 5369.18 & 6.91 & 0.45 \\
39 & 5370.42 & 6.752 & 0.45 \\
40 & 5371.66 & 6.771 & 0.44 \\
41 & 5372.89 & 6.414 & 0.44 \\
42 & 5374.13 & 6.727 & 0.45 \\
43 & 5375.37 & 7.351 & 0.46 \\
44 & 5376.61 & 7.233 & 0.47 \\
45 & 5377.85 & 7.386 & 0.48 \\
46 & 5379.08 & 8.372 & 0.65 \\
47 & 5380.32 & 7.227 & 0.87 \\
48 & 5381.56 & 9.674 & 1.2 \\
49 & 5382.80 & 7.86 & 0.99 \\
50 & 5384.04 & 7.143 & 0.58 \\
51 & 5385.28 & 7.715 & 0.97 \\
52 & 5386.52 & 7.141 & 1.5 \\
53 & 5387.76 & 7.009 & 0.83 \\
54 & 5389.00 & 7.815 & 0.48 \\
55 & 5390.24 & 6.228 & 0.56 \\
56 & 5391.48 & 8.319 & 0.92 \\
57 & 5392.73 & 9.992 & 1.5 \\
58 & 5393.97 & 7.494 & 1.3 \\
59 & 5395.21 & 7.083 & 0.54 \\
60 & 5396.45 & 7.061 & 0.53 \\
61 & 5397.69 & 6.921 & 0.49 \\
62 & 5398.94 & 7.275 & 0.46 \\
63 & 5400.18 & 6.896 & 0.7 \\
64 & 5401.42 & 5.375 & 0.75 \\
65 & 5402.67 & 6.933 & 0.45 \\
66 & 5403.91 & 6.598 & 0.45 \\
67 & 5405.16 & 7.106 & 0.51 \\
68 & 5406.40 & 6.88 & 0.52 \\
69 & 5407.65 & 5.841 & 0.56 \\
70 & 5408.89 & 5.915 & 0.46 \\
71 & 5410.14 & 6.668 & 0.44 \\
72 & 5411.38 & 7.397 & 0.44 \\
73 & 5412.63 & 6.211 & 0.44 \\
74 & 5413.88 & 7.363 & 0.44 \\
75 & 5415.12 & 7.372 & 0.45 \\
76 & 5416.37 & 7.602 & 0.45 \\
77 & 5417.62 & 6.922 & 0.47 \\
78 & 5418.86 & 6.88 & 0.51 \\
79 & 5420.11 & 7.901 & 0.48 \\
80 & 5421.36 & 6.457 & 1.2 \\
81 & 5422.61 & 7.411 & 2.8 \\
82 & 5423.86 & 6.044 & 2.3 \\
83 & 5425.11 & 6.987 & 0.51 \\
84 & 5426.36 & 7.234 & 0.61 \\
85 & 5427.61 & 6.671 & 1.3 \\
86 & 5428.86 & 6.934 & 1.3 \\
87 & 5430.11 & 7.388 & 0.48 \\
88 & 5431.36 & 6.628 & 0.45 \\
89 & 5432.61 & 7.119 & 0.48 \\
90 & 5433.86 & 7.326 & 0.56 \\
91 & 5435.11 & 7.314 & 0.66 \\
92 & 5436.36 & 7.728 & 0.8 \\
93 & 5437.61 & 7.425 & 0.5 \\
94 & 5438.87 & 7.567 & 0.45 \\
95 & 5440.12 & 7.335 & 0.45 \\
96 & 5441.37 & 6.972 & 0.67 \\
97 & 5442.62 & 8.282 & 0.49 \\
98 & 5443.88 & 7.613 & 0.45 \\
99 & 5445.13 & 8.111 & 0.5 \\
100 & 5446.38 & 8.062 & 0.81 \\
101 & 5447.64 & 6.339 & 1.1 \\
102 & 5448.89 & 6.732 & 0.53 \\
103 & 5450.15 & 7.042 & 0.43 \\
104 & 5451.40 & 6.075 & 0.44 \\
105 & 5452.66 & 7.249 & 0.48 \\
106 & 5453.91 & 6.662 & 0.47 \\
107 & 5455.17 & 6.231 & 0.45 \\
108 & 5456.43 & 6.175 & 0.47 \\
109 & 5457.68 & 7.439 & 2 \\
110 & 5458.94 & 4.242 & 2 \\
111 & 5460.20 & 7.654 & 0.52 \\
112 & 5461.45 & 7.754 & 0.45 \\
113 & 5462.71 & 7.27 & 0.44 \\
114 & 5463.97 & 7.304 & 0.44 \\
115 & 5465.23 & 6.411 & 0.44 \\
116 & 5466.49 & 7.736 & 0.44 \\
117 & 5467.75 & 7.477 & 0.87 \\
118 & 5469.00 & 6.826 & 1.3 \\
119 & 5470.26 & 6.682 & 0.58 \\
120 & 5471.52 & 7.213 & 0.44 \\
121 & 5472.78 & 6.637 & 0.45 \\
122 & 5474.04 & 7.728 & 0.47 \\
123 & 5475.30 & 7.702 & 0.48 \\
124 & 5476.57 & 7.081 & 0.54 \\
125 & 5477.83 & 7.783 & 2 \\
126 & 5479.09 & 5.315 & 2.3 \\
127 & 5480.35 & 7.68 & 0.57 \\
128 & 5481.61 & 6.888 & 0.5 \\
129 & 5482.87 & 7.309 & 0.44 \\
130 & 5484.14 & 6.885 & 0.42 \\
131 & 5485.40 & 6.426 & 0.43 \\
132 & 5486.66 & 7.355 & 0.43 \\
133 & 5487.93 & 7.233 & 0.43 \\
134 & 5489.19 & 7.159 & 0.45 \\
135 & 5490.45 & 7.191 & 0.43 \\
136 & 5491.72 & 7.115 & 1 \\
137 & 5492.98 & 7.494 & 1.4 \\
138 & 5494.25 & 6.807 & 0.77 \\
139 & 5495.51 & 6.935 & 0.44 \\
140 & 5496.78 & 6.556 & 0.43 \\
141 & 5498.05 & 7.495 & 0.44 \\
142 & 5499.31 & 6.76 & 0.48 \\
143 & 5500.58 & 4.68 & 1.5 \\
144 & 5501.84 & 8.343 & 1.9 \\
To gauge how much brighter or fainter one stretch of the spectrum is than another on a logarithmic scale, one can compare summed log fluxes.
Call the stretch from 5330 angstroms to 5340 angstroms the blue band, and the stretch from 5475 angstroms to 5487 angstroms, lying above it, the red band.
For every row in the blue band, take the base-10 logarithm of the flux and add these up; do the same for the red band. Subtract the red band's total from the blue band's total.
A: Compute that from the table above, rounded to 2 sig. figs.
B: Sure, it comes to -1.7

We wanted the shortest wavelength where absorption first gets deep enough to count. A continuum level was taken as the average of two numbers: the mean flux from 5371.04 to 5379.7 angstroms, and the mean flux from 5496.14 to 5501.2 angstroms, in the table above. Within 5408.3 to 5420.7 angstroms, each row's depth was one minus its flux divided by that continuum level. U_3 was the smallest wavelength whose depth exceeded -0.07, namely 5408.89 angstroms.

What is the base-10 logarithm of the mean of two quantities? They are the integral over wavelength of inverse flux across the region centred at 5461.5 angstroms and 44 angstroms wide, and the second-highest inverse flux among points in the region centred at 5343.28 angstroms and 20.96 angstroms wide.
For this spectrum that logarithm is 0.51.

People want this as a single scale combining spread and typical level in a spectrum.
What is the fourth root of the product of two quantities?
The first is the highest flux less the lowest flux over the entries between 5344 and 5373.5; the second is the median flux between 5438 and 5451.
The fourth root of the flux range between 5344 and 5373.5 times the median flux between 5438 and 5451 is 2.00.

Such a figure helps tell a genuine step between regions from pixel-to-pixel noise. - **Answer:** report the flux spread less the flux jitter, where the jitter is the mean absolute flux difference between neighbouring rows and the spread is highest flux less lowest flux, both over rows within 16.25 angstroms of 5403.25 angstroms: 3.8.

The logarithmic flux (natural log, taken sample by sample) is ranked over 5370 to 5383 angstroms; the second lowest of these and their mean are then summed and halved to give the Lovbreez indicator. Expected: 1.95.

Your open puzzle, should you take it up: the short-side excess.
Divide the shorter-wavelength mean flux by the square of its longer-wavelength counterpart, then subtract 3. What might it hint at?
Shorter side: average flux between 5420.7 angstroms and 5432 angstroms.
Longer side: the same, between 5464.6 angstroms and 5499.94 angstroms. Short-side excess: -2.86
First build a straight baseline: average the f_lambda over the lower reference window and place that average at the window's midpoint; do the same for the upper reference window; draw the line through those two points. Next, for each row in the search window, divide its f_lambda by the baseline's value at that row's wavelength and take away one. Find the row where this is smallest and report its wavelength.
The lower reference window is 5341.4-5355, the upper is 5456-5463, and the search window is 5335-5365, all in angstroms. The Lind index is 5345.75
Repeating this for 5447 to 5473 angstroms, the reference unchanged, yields 5458.94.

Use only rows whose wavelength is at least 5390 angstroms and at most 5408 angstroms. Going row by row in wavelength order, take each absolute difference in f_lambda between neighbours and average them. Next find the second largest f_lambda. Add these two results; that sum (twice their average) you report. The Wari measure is 9.2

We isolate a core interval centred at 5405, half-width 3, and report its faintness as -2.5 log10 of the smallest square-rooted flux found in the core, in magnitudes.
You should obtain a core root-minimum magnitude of -0.96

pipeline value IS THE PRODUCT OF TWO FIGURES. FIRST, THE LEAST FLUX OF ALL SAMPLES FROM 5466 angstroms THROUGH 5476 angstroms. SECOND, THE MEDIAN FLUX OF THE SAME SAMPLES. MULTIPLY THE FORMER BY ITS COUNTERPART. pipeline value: 49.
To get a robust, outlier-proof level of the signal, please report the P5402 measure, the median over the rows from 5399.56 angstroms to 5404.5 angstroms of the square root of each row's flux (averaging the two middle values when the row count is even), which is 2.60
